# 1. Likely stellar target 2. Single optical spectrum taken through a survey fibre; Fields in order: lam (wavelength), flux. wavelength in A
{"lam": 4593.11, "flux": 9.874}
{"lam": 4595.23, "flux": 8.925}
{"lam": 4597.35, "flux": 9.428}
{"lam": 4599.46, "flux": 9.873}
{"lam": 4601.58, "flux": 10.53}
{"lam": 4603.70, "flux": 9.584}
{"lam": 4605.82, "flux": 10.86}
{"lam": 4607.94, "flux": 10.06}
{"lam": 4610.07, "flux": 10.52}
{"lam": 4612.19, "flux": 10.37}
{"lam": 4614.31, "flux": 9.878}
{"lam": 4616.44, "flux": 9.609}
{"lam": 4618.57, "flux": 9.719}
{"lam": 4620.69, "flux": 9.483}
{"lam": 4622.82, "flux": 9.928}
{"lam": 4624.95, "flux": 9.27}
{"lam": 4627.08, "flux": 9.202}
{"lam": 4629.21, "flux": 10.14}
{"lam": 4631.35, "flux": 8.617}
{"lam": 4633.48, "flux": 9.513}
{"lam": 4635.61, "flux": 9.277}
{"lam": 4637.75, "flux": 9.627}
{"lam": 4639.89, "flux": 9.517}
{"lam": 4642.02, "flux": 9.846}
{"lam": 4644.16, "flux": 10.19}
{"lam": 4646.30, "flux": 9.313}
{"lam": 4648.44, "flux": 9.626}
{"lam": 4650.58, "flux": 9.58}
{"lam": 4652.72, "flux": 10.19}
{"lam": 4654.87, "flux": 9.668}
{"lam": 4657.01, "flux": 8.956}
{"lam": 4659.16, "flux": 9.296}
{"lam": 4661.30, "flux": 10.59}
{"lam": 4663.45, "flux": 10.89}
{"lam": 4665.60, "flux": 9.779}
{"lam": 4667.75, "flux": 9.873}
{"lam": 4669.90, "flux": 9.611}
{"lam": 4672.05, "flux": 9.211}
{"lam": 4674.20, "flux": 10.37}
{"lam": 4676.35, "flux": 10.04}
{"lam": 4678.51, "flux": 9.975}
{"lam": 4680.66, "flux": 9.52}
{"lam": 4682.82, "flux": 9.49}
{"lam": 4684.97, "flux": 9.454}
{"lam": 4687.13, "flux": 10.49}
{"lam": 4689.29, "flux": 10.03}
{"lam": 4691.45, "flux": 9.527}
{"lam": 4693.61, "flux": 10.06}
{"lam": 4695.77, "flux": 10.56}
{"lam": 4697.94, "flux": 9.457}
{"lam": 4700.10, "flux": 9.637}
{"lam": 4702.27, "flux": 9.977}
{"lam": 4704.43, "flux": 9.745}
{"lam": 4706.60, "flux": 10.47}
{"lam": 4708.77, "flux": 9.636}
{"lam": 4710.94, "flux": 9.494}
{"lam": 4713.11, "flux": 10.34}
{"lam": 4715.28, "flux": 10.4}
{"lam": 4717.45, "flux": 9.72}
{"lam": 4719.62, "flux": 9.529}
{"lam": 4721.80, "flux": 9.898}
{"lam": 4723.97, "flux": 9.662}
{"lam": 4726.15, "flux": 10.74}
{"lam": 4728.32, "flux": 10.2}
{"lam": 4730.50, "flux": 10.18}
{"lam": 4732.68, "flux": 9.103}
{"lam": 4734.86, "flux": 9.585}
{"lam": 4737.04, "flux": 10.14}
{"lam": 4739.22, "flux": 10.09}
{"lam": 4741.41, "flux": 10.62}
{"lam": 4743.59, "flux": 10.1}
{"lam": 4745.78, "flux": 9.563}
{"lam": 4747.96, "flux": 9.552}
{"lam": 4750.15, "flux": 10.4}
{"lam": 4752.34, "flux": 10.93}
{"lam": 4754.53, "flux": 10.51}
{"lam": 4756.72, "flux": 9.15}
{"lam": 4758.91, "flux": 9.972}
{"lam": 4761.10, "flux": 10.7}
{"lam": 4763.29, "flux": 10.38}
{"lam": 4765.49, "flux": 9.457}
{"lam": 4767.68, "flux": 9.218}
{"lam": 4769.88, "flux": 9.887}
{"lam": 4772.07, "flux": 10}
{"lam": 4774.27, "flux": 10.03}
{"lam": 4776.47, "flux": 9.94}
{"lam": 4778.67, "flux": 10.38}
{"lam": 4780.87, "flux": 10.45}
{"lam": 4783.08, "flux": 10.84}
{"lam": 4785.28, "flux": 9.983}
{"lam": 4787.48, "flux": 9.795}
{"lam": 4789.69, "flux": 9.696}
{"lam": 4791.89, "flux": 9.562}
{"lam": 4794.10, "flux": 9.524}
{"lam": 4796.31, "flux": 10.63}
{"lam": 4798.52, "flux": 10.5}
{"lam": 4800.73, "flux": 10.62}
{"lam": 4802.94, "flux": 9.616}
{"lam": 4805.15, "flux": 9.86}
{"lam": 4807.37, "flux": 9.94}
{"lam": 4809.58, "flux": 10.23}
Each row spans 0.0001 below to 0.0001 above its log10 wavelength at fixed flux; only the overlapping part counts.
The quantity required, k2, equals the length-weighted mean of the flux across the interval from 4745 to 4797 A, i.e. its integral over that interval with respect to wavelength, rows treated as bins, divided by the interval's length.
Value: 10.0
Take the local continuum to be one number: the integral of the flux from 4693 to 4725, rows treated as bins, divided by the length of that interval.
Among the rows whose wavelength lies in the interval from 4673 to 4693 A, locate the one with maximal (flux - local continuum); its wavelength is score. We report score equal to 4687.13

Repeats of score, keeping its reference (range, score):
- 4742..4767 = 4752.34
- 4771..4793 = 4783.08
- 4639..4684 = 4663.45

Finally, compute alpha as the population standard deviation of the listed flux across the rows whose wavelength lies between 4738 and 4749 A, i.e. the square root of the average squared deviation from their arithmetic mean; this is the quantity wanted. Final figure 0.40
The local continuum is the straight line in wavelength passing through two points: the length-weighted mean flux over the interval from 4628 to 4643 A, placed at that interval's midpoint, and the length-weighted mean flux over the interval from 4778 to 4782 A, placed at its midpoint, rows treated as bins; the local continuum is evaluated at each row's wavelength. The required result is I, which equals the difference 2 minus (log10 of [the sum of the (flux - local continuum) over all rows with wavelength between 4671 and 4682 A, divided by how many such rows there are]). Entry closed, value 3.2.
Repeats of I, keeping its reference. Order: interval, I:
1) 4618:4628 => 3.0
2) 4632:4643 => 3.4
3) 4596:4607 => 2.1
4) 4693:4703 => 3.3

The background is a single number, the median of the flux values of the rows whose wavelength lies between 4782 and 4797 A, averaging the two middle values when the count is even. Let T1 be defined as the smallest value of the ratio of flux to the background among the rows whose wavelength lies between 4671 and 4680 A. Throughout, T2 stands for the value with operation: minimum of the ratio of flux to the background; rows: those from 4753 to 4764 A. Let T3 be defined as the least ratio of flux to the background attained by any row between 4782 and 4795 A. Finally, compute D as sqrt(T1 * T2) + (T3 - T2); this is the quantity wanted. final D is 0.975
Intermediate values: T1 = 0.94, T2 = 0.934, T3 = 0.972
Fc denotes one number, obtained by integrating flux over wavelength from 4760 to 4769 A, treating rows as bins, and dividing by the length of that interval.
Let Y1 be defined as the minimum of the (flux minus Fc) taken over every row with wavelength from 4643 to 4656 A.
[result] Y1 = -0.6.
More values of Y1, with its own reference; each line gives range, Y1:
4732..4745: -0.8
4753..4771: -0.8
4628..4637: -1.3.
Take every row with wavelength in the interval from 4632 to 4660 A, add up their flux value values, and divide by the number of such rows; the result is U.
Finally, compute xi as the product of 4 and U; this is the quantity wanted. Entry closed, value 38.3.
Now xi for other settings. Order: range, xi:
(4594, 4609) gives 39.6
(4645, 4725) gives 39.4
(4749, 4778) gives 40.2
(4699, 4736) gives 39.6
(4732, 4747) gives 39.5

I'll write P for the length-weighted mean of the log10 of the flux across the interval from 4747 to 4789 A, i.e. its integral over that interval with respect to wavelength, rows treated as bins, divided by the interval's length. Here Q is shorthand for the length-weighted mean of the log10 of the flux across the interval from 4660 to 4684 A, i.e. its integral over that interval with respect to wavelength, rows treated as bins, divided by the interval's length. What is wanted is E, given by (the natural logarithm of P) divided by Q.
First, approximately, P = 1.00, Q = 1.00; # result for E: 0.003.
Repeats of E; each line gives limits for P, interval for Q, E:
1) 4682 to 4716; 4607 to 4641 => -0.004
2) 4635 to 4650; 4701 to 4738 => -0.017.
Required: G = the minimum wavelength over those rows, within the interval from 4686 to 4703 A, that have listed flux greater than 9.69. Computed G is 4687.13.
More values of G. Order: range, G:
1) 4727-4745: 4728.32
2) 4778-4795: 4778.67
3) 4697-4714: 4702.27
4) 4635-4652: 4642.02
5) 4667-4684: 4667.75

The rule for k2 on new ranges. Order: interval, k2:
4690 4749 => 9.9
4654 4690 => 9.8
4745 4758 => 10.0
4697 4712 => 9.8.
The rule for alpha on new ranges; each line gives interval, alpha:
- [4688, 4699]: 0.40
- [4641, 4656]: 0.30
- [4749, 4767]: 0.58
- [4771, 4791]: 0.34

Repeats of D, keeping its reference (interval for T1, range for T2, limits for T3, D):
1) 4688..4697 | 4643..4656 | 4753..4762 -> 0.945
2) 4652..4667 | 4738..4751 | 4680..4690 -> 0.934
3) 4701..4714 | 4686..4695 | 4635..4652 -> 0.945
